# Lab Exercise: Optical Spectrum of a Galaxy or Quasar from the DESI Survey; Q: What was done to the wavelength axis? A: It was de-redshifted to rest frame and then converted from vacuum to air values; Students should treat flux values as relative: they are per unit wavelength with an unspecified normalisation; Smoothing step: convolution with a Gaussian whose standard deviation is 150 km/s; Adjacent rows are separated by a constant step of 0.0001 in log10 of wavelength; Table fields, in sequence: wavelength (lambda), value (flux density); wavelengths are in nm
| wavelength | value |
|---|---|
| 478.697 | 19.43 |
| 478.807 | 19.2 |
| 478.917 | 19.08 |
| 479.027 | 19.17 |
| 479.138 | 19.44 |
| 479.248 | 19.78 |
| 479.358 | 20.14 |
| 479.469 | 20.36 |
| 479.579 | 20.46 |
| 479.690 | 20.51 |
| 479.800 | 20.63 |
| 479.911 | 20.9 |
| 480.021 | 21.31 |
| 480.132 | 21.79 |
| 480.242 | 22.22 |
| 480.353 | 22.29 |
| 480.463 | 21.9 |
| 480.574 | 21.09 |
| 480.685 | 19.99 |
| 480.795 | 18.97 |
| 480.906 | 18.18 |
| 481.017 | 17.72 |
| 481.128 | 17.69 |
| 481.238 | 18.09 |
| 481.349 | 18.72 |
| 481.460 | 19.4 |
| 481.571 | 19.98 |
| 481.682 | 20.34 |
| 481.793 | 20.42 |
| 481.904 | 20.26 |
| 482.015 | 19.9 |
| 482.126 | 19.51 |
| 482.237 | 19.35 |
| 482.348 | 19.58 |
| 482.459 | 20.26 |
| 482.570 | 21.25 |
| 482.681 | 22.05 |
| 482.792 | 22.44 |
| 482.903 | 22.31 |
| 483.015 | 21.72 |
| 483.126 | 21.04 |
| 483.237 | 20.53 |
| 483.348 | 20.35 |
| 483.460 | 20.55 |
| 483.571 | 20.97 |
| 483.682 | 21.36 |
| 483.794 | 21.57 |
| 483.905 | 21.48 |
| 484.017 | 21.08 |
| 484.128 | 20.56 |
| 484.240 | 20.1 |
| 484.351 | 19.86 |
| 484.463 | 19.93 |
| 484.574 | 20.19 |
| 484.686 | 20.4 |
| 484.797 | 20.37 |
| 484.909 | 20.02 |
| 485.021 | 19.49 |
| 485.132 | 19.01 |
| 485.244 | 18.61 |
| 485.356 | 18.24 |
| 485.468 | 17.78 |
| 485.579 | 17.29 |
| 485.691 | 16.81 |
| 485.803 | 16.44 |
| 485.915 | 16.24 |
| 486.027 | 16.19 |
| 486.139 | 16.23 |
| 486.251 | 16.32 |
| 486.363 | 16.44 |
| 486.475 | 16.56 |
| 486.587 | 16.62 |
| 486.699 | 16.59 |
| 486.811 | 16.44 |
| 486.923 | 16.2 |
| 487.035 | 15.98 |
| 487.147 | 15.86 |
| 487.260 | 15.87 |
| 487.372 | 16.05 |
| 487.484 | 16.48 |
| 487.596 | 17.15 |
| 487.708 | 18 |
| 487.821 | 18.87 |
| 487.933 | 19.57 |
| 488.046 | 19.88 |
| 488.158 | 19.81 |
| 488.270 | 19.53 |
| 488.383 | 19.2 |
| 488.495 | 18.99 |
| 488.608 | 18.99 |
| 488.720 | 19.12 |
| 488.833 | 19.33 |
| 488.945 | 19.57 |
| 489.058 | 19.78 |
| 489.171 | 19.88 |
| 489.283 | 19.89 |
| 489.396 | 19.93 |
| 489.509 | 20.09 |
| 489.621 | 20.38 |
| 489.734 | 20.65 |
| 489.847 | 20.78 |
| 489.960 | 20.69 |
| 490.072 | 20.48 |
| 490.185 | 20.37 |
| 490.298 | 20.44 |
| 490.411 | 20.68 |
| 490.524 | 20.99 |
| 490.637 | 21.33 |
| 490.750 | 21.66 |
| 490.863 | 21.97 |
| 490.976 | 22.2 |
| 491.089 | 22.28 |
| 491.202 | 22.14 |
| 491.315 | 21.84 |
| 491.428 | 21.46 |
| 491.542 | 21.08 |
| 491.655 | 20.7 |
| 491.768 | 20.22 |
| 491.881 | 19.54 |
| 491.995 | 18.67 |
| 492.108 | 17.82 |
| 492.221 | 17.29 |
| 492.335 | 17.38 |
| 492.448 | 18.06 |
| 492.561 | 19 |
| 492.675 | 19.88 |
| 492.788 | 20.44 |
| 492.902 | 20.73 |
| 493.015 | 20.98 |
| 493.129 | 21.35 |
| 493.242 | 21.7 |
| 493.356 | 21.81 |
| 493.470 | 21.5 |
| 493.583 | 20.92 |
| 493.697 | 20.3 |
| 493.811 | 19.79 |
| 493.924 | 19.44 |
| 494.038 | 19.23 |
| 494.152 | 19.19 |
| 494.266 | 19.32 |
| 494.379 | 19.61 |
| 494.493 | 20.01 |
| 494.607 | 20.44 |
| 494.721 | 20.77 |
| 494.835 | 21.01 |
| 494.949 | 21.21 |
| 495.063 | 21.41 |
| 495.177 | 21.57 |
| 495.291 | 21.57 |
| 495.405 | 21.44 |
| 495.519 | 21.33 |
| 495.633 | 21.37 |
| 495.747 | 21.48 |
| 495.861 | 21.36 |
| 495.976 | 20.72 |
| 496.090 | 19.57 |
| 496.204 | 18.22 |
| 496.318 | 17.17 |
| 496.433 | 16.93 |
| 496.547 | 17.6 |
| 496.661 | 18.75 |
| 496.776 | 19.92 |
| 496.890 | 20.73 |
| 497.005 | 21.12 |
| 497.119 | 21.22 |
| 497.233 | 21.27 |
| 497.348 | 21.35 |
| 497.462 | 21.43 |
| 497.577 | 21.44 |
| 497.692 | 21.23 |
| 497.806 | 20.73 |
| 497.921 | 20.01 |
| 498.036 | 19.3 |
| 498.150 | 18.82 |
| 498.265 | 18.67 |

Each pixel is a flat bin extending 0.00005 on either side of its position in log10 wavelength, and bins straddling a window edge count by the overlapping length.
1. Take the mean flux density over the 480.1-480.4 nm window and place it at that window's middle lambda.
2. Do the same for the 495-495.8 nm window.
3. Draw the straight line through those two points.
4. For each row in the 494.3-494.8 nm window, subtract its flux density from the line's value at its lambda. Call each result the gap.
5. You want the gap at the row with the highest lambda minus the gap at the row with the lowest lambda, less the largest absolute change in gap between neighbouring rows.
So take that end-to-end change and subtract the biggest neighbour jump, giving -1.6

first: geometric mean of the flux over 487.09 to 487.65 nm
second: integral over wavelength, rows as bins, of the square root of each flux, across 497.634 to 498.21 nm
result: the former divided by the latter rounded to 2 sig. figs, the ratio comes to 6.3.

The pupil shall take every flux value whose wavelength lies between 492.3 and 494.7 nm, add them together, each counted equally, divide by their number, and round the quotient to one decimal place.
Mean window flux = 20.1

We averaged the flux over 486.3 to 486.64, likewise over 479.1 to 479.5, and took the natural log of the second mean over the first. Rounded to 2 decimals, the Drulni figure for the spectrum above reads 0.19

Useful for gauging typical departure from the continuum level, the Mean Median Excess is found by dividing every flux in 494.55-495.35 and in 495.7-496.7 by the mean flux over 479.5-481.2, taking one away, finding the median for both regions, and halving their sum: -0.019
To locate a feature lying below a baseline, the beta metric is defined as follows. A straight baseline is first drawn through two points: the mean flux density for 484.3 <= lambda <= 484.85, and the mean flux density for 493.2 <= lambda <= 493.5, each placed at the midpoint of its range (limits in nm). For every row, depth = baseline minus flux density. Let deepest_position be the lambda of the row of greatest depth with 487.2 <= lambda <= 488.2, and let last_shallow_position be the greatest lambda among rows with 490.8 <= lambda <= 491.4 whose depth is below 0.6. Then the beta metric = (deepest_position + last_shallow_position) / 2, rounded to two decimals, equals 489.29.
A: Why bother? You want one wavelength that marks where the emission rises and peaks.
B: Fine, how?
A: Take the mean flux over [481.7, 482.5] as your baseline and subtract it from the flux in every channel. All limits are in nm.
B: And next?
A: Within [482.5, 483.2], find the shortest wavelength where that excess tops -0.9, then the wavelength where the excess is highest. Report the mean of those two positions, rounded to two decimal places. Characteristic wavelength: 482.68 nm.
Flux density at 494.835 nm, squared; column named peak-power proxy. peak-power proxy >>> 441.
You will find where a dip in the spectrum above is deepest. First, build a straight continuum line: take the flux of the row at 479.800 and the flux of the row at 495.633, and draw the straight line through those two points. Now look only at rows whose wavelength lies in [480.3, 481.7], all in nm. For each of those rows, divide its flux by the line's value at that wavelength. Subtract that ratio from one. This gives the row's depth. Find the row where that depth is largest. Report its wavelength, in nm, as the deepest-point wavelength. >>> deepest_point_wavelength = 481.128 nm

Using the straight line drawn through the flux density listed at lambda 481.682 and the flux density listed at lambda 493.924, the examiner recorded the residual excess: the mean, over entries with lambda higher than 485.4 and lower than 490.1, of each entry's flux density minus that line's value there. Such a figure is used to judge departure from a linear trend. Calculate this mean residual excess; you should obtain -1.7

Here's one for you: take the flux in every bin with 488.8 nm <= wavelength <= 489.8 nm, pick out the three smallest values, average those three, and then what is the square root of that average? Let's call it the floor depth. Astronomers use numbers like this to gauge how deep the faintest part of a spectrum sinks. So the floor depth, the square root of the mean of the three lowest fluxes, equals 4.42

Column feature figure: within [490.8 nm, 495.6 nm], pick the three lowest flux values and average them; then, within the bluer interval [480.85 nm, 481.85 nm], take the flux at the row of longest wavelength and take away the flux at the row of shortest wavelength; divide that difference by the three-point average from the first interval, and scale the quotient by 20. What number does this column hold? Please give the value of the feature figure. 2.6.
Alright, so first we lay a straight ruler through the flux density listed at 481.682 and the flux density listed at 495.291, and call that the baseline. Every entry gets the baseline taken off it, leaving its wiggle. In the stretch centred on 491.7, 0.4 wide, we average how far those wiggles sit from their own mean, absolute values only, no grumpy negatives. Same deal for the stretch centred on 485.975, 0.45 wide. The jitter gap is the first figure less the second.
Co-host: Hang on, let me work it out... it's 0.43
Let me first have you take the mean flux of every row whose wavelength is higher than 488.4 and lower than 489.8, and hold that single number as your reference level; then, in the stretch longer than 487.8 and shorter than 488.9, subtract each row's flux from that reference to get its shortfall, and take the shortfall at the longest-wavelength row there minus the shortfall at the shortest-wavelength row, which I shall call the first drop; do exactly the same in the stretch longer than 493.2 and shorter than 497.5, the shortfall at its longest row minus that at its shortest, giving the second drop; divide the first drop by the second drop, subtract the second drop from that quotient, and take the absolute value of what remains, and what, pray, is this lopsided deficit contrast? 2.0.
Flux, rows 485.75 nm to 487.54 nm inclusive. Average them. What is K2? 16.3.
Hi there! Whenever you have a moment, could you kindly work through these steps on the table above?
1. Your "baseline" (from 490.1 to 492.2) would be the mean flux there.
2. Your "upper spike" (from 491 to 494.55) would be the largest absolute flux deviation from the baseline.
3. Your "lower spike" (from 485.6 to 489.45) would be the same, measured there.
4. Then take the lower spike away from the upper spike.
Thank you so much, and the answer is -1.4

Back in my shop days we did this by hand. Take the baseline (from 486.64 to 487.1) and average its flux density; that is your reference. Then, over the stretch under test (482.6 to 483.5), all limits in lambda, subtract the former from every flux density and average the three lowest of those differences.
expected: 4.2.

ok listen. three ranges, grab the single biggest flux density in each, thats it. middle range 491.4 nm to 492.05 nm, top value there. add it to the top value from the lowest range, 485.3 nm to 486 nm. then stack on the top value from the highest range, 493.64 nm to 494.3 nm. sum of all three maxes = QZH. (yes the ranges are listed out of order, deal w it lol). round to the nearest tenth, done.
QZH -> 60.0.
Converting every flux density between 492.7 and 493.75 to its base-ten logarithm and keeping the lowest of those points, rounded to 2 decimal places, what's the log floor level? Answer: 1.31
